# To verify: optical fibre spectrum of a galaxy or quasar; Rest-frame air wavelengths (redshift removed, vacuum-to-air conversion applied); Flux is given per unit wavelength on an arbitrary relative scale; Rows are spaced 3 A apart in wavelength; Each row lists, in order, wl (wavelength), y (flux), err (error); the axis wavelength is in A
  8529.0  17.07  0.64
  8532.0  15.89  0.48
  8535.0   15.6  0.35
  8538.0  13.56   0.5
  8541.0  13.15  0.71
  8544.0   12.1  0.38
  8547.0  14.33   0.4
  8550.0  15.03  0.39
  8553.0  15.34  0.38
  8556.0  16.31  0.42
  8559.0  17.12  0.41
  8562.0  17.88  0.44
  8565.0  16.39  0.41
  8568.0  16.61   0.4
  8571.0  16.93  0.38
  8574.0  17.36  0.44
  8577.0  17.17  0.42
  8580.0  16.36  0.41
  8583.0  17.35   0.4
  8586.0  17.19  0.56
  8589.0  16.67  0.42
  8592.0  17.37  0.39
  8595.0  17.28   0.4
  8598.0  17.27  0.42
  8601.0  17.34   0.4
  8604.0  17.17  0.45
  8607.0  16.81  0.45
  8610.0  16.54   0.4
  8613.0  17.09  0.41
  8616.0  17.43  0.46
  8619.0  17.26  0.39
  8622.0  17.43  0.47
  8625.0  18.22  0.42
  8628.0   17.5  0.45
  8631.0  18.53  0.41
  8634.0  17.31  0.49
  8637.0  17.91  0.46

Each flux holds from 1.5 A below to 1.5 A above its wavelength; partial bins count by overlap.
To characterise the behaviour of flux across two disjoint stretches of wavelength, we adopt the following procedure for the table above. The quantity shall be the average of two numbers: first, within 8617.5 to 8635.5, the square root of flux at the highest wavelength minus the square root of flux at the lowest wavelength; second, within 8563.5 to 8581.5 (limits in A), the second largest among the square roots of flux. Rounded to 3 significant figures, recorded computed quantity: 2.07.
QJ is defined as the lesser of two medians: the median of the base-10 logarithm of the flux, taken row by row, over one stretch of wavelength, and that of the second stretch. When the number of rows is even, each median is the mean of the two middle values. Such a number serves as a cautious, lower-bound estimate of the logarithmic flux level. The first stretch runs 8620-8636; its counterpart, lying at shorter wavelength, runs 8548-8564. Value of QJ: 1.21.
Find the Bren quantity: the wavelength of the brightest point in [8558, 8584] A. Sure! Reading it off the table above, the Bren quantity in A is 8562.0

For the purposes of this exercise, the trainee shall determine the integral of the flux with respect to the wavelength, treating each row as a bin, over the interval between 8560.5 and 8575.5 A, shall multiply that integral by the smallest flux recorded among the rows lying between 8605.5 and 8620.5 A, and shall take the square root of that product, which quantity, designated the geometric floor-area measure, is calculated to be 65.0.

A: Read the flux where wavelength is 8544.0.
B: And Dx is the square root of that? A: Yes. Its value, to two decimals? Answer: 3.48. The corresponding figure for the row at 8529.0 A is 4.13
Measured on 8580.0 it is 4.04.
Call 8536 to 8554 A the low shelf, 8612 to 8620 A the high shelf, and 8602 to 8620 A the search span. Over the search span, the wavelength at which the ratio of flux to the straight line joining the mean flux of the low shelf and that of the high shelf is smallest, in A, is 8610.0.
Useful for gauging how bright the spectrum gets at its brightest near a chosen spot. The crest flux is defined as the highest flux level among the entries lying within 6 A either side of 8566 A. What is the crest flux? 17.88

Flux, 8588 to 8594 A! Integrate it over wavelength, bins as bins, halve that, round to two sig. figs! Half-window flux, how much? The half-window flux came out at 51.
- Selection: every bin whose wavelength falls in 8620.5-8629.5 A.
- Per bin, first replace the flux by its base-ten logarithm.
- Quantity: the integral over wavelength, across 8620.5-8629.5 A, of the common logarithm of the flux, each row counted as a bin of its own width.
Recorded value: 11.2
